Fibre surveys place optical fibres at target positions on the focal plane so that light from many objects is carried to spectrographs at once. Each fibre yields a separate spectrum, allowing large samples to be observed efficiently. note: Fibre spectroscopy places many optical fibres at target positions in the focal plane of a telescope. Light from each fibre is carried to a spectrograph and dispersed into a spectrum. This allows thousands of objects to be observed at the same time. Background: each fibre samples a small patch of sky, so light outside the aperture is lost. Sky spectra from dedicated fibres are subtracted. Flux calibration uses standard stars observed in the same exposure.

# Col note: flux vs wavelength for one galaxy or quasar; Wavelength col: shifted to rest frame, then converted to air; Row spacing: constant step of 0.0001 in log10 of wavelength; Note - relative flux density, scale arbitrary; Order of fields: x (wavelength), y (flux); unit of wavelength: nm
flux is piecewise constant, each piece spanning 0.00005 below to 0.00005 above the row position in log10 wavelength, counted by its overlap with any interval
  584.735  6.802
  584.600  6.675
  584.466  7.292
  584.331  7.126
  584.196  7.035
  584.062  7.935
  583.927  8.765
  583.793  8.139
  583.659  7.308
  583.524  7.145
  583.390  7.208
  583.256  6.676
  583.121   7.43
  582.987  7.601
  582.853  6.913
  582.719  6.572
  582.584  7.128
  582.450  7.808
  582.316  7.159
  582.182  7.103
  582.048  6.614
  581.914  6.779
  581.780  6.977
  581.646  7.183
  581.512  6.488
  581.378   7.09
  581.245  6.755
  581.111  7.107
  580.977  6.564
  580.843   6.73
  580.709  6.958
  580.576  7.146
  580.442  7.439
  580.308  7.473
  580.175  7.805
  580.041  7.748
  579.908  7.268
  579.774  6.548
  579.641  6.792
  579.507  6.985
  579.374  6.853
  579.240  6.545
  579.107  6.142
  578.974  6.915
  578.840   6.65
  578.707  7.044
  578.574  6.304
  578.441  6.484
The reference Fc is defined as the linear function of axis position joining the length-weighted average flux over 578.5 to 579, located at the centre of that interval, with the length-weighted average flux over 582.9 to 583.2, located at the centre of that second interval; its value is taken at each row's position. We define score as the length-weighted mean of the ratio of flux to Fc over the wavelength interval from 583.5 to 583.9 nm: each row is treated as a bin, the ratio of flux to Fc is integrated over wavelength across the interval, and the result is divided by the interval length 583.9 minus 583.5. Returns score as 1.02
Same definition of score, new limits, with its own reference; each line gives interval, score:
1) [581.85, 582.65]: 0.97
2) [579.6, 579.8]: 0.97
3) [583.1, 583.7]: 0.95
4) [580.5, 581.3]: 0.97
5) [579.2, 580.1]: 1.02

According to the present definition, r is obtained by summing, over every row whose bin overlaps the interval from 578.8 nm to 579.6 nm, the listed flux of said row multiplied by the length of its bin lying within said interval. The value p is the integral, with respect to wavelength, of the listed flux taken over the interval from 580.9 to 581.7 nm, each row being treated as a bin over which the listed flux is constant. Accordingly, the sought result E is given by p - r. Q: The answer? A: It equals 0.1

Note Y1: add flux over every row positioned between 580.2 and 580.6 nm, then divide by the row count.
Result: 7.4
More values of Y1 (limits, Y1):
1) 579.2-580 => 6.8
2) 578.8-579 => 6.8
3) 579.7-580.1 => 7.2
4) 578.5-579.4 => 6.6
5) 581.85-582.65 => 7.1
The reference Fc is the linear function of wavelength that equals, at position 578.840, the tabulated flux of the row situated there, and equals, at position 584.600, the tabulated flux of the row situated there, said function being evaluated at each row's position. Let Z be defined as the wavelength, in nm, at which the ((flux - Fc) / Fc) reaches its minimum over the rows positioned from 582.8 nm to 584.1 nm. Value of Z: 583.256 nm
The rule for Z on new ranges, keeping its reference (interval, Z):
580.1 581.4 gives 580.977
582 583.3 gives 582.719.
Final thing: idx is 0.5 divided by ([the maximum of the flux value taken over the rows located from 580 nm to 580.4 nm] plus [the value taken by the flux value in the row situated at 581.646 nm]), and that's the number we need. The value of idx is 0.033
